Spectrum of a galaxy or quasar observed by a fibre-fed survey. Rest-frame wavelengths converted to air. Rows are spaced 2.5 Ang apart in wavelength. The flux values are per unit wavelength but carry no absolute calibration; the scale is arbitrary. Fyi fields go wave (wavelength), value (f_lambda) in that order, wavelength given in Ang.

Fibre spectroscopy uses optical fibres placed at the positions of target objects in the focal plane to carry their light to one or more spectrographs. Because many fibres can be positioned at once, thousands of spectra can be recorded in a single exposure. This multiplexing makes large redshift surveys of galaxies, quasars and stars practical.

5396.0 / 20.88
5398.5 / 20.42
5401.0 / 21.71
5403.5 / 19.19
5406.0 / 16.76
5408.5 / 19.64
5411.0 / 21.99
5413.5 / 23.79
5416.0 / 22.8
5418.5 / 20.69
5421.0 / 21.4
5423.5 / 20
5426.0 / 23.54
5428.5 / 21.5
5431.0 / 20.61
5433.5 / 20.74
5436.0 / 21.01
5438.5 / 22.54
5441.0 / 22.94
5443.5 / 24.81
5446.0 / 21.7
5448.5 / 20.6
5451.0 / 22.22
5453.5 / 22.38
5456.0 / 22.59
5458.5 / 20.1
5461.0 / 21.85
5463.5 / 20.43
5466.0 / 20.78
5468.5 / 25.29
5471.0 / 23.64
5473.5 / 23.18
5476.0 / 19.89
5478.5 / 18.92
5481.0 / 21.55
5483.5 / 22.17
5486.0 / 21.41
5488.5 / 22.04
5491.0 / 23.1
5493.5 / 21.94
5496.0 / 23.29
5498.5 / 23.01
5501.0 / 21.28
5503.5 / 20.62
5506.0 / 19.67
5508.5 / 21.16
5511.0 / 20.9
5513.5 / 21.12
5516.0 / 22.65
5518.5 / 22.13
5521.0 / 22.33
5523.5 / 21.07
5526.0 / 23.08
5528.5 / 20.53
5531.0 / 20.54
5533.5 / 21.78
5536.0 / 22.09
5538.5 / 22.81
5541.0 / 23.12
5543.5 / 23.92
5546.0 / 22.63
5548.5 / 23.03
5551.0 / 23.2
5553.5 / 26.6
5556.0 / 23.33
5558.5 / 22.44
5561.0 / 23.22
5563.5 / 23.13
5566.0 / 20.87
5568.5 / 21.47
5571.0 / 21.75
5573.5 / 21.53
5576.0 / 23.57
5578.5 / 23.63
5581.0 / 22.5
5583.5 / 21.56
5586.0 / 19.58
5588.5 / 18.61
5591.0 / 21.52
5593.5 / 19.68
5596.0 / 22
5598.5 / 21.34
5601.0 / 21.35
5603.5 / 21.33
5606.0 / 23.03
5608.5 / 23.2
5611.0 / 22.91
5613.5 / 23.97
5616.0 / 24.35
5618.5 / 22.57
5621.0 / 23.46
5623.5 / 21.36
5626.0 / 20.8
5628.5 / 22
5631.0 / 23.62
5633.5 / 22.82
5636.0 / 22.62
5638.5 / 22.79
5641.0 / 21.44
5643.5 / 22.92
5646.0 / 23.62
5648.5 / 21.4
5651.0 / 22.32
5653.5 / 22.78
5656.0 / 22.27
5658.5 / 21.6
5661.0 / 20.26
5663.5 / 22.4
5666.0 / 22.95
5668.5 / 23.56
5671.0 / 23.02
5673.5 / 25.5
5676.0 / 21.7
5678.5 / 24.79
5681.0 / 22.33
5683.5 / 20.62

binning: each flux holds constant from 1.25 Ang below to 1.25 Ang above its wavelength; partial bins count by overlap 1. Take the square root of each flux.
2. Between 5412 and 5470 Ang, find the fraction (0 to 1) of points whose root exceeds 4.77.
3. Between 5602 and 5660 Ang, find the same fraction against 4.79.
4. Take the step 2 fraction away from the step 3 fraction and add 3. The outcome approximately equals 3.04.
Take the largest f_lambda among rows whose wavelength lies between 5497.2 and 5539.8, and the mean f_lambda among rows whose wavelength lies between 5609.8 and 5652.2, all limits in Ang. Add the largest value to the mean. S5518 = 45.7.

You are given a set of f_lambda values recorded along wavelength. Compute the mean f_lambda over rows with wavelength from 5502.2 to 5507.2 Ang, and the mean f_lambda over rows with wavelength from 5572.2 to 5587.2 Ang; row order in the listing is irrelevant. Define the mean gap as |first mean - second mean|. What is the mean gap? 1.9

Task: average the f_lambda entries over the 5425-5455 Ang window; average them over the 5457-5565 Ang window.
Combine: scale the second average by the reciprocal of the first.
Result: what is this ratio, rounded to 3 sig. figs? 1.00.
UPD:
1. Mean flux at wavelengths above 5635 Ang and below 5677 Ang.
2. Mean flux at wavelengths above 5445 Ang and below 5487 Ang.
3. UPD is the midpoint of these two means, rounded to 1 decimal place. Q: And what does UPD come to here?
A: 22.1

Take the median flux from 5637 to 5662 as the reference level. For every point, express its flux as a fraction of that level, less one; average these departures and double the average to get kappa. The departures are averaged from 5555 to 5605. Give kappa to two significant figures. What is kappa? -0.052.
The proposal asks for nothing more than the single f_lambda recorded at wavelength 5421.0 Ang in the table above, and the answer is 21.4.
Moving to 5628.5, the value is 22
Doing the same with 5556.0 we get 23.33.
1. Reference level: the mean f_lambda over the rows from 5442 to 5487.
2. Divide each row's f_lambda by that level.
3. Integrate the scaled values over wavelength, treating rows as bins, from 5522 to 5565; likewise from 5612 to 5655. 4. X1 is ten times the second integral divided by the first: 10.0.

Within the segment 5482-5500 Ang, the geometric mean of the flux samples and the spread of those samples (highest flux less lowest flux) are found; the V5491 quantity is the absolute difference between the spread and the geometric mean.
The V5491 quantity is 20.5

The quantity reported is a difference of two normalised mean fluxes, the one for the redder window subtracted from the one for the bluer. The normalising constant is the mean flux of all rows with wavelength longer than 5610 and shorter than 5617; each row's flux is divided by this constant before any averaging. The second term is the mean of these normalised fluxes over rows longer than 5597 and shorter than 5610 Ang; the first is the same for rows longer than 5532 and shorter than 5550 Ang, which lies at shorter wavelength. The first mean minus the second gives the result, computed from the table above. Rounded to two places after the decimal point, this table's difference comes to 0.03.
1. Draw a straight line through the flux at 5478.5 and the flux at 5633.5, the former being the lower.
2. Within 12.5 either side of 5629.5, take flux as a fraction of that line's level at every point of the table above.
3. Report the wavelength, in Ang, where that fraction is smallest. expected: 5626.0 Ang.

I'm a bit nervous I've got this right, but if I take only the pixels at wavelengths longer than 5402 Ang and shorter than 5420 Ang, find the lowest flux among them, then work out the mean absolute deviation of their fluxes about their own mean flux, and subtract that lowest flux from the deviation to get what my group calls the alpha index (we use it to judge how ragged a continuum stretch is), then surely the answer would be -15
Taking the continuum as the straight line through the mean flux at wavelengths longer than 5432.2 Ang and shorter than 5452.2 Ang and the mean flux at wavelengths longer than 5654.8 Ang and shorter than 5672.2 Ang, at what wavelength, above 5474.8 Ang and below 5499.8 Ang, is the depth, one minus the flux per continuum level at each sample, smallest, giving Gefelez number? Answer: 5496.0 Ang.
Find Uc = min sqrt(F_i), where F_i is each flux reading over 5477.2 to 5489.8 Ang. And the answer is 4.3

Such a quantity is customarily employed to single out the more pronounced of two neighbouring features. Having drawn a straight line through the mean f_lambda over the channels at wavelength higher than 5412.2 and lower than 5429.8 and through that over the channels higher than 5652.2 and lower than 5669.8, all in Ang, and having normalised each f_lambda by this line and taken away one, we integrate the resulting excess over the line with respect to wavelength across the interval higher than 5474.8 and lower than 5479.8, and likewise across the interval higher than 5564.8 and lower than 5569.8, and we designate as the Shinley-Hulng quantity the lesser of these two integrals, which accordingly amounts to -0.6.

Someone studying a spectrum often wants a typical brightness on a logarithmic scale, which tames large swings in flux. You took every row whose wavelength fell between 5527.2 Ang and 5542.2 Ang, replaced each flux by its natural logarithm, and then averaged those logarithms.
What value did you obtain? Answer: 3.08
